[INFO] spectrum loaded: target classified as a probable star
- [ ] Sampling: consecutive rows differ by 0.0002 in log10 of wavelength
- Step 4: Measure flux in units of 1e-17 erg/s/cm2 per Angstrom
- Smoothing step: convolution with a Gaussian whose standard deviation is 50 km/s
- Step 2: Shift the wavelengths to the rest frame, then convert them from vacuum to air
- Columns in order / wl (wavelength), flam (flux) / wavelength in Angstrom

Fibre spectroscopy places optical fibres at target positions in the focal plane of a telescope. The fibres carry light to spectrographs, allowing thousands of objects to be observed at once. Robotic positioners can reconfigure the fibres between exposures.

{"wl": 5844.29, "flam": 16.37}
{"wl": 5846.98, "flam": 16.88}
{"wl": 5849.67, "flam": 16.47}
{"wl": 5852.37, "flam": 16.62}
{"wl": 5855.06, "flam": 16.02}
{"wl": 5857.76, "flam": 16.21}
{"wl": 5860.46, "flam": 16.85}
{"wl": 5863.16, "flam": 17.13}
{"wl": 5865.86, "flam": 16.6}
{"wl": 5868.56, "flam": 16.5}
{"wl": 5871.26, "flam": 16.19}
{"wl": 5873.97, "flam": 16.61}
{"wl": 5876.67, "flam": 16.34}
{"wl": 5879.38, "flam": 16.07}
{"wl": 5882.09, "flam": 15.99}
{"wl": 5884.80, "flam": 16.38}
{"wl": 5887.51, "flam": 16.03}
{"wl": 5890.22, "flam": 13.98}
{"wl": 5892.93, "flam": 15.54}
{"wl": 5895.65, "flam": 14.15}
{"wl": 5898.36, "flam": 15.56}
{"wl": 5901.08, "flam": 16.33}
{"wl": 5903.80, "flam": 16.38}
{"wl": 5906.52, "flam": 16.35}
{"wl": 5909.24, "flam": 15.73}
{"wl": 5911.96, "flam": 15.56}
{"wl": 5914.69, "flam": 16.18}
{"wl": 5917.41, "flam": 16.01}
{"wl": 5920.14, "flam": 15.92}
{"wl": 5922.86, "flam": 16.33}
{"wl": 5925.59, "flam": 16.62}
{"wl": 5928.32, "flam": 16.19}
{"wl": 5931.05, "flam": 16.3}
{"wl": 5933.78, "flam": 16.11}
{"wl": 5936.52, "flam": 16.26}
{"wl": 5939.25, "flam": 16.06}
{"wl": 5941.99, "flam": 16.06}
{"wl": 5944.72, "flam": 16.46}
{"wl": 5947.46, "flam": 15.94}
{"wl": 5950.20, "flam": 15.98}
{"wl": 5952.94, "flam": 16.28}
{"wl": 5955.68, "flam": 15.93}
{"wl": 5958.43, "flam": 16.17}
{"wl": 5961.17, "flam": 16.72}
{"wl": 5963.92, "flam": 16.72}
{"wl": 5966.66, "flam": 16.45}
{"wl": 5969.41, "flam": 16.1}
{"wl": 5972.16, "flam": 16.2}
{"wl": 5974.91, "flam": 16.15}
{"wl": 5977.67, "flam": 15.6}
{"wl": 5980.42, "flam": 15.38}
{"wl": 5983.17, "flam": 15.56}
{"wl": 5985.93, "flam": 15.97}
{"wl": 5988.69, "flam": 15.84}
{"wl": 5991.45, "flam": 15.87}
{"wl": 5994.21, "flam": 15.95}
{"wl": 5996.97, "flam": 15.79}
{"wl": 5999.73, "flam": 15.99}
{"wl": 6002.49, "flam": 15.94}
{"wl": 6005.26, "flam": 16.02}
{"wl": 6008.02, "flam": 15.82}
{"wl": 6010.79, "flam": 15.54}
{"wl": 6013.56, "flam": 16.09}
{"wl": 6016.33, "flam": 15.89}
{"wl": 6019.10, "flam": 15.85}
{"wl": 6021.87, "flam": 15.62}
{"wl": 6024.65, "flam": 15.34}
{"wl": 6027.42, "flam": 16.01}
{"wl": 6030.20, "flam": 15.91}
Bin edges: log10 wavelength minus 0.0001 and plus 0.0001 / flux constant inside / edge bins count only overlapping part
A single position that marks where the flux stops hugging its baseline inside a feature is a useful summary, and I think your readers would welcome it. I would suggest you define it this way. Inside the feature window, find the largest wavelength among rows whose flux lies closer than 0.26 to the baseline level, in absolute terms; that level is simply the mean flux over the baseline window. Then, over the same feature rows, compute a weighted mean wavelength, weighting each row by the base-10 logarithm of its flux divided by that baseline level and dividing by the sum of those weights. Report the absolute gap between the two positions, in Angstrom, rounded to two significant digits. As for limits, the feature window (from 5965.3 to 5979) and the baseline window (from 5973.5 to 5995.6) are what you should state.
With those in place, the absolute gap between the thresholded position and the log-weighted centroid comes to 8.4 Angstrom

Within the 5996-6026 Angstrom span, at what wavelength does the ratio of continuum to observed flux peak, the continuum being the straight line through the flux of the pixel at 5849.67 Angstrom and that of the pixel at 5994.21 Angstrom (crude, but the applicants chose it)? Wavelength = 6024.65 Angstrom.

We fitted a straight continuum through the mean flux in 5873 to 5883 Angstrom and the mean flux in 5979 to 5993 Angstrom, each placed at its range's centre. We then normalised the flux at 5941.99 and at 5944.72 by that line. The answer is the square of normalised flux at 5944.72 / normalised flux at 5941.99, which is 1.05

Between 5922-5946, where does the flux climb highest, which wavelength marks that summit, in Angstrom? 5925.59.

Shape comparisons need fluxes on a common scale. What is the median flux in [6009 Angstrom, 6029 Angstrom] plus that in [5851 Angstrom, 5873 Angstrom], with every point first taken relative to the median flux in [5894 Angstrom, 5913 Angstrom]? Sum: 2.06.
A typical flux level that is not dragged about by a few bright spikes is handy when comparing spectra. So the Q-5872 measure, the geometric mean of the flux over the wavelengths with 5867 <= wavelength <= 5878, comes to 16.4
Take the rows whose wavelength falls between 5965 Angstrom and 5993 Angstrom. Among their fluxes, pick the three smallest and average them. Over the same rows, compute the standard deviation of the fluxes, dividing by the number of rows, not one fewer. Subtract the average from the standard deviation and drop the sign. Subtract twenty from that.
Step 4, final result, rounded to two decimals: -4.80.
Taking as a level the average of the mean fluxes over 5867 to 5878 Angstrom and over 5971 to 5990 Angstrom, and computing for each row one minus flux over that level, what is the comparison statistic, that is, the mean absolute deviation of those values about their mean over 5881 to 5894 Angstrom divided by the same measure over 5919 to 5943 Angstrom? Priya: 4.31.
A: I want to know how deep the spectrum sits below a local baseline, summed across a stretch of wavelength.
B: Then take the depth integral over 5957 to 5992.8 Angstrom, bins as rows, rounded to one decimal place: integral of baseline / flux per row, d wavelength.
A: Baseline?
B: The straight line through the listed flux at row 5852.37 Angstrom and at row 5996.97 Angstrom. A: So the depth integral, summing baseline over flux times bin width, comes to 35.5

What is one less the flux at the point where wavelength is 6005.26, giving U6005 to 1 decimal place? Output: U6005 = -15.0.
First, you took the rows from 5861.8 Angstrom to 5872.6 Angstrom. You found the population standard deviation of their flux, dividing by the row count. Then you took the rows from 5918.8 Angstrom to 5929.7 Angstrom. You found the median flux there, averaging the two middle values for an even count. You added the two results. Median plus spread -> 16.6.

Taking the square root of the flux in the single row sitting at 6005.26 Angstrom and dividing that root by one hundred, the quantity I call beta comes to 0.0400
